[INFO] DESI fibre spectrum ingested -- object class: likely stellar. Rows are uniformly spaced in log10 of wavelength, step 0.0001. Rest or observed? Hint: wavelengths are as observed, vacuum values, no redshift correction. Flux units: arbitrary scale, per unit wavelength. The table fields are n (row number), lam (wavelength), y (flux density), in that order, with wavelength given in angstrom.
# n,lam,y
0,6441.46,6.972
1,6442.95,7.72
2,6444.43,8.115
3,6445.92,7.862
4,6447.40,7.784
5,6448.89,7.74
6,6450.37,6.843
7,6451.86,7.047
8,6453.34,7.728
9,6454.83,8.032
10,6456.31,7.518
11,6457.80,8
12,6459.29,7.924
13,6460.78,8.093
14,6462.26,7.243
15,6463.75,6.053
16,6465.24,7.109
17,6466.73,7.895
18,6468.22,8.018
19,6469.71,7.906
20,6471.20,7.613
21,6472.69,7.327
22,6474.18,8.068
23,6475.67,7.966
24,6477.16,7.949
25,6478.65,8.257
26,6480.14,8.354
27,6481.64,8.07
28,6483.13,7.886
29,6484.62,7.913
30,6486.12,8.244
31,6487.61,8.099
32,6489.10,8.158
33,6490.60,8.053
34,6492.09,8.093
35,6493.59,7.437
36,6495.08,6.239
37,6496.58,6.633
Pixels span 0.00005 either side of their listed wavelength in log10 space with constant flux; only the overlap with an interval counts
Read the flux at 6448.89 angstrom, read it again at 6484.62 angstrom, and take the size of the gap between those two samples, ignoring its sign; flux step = 0.17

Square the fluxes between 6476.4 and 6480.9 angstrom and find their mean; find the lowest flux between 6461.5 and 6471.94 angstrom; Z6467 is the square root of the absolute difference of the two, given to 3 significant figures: 7.81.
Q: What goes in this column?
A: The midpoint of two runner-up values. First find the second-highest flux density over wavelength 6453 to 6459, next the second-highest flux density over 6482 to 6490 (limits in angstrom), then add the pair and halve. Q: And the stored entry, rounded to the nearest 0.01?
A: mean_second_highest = 8.08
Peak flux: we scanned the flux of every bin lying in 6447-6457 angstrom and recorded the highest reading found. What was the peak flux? 8.032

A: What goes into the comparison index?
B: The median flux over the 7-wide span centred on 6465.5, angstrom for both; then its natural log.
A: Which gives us 1.98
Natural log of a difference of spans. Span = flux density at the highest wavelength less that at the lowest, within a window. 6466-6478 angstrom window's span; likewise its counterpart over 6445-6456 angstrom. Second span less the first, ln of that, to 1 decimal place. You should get -2.2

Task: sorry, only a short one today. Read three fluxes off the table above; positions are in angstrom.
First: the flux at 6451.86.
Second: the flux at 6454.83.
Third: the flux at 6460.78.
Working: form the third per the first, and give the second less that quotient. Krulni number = 6.88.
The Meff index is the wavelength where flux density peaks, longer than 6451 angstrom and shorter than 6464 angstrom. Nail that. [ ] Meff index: 6460.78 angstrom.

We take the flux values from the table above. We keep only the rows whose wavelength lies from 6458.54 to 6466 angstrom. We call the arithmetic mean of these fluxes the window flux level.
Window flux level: 7.28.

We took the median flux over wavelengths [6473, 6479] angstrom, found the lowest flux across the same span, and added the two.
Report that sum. 16.0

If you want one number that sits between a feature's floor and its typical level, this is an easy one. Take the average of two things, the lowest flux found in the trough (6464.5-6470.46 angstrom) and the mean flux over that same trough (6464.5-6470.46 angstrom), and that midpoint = 7.4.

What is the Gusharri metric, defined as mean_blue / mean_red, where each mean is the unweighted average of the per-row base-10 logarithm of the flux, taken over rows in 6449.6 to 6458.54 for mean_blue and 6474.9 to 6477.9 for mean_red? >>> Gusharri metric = 0.972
